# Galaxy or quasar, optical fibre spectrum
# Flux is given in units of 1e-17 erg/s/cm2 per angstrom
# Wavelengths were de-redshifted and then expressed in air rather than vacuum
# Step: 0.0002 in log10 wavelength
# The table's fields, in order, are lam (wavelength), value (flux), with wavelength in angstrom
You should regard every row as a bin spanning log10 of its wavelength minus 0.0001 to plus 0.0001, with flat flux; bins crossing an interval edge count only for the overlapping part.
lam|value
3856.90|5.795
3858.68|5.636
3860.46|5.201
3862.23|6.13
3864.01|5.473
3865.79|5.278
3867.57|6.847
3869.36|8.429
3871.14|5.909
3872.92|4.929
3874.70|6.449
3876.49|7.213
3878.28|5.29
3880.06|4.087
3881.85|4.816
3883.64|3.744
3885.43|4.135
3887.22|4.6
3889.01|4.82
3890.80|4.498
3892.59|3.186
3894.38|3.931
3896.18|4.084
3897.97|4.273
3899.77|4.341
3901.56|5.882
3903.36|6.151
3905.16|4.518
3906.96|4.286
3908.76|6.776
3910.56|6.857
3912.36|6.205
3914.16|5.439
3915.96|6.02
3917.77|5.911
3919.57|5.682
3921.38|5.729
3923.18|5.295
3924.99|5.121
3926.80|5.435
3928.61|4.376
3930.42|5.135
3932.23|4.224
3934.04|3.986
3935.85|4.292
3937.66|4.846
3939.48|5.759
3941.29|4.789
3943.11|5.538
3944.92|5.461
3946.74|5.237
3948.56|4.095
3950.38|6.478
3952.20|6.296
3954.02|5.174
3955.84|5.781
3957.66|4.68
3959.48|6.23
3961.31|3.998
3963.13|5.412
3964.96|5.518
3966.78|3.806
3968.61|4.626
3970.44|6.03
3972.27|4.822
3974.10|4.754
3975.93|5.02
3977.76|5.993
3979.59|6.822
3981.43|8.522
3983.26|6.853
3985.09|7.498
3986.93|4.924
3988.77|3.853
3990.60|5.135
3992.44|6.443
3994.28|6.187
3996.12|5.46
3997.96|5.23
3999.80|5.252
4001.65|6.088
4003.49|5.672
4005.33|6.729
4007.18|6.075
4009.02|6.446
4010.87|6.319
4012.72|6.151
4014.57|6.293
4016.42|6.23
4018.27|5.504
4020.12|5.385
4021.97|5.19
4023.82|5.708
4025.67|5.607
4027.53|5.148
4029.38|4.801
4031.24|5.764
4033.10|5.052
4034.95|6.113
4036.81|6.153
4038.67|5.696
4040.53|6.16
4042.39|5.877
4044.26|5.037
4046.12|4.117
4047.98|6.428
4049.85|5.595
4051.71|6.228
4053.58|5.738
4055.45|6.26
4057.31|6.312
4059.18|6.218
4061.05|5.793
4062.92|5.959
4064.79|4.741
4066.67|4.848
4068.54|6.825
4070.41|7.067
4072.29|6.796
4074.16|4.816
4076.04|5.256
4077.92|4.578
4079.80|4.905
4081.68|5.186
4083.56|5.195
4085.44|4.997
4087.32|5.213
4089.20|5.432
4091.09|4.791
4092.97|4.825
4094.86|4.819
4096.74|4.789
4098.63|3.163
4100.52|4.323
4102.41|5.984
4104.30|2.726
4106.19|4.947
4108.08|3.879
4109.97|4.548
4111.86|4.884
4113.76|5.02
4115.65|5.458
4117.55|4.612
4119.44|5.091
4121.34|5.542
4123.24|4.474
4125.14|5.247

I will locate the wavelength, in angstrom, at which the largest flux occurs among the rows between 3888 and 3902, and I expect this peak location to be 3901.56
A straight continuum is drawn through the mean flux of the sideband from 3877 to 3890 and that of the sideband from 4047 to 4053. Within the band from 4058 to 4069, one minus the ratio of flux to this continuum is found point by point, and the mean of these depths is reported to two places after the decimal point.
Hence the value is 0.08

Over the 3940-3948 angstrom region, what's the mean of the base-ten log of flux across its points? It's 0.72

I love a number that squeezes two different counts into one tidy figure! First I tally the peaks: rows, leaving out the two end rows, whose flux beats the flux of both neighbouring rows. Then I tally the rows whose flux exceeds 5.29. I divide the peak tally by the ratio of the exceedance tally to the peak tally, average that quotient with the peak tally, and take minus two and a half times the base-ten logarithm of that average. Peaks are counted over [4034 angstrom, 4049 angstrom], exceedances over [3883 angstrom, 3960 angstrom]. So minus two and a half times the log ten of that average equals -0.11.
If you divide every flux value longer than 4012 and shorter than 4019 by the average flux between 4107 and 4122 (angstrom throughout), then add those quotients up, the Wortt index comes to 5.0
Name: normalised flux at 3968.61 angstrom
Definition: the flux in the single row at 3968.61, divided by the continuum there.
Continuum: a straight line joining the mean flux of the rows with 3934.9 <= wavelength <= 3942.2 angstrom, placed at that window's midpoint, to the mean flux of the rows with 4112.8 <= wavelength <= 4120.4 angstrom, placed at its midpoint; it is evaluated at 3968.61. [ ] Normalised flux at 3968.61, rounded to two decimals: 0.94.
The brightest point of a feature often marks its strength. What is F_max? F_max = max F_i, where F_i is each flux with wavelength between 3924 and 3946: 5.759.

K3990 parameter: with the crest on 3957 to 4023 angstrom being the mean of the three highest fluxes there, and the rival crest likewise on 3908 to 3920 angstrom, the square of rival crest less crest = 1.0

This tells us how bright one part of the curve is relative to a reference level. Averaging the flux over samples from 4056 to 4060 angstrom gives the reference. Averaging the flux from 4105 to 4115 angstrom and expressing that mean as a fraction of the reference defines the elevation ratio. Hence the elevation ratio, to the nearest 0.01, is 0.74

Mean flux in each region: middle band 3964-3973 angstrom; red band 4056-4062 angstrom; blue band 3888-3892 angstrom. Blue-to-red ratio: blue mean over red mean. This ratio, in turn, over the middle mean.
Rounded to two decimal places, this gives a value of 0.15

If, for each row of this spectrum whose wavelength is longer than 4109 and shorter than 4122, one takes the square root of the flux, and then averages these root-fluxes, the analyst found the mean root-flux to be 2.24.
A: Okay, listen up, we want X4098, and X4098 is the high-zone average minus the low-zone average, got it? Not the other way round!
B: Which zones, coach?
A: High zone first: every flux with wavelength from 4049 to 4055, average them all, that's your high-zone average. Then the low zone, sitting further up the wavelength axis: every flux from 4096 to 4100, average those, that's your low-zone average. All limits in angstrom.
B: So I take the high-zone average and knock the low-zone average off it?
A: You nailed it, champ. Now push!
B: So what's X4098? 1.9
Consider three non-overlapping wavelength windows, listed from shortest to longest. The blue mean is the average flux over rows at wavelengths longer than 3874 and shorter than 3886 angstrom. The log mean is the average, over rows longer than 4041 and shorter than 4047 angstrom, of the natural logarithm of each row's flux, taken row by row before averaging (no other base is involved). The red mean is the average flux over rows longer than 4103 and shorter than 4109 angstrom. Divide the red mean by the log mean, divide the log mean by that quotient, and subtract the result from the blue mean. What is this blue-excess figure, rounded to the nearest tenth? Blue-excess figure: 4.4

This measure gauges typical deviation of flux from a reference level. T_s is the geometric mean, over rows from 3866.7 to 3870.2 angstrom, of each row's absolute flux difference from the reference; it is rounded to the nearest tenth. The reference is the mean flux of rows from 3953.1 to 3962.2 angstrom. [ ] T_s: 2.3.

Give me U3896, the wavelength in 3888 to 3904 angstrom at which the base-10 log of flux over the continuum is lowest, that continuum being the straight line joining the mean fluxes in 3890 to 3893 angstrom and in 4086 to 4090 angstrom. 3892.59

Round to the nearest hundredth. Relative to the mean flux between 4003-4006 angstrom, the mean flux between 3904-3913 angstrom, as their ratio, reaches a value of 0.92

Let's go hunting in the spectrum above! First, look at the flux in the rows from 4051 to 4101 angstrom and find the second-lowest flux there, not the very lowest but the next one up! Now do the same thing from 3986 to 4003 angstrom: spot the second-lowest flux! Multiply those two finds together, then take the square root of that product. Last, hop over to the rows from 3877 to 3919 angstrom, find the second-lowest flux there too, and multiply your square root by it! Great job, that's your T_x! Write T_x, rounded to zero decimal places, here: 17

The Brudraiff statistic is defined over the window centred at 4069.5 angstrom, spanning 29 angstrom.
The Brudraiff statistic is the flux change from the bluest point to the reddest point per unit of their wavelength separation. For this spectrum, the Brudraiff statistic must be -0.04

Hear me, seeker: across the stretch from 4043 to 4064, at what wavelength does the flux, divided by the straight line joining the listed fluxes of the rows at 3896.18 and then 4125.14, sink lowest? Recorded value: 4046.12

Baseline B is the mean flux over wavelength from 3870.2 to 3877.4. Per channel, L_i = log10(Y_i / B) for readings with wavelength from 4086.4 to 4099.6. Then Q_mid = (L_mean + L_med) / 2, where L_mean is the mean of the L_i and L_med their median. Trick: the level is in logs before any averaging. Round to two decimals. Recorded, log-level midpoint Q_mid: -0.11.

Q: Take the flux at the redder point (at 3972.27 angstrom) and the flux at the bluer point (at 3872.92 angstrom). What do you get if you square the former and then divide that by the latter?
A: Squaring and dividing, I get 5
